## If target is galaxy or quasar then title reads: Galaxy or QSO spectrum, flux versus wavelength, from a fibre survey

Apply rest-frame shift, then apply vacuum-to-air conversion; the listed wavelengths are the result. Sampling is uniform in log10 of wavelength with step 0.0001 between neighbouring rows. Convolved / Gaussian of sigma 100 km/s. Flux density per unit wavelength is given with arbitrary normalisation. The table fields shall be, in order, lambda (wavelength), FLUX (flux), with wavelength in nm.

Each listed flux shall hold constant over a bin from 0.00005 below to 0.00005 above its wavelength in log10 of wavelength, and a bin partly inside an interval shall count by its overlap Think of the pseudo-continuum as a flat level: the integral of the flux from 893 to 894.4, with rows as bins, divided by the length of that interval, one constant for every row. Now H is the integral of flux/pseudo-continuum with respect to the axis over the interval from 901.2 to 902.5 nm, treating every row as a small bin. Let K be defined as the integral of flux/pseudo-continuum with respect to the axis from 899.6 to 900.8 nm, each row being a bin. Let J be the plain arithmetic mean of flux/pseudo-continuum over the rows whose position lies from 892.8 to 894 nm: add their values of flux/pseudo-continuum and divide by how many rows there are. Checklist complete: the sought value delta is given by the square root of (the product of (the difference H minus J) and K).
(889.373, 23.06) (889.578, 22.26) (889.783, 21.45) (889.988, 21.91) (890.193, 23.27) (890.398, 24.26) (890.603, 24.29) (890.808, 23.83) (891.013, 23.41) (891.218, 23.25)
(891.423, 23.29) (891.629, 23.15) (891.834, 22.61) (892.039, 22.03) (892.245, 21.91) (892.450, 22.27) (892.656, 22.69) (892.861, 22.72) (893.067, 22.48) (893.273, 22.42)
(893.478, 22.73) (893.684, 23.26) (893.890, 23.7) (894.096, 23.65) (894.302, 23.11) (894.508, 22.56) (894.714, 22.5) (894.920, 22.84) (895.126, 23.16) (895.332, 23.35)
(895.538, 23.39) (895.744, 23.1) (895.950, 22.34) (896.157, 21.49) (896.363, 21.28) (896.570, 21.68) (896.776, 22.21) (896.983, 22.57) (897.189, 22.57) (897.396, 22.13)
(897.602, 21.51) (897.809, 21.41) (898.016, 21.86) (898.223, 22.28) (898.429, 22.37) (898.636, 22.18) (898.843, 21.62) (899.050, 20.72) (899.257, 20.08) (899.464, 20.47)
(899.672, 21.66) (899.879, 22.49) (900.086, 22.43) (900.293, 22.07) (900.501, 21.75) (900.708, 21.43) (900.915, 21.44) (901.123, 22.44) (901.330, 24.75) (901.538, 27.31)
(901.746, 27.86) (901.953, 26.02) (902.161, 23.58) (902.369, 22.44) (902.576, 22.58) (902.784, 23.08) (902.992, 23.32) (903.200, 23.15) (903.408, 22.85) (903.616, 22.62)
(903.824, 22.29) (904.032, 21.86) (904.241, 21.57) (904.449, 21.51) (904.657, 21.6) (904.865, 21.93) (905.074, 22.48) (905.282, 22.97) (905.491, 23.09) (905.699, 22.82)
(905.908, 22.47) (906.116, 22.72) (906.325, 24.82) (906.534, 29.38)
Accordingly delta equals 0.70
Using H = 1.42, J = 0.992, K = 1.14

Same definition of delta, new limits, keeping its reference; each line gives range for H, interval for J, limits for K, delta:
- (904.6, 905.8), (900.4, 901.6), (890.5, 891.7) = 0.45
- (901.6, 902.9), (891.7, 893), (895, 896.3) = 0.72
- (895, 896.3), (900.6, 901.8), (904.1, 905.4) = 0.54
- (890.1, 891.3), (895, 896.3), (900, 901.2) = 0.53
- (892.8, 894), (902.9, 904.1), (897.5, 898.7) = 0.49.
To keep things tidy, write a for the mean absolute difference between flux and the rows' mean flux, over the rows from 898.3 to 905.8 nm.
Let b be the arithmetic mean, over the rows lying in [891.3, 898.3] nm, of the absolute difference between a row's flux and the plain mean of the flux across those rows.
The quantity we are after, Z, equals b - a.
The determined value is -0.55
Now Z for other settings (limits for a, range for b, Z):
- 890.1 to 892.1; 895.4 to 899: -0.02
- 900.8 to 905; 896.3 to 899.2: -0.91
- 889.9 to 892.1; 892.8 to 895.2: -0.20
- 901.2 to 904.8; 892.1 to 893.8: -1.16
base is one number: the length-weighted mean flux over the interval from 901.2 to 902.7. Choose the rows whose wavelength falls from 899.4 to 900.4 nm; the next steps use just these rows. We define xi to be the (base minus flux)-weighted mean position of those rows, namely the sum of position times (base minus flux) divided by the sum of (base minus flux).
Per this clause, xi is 899.82 nm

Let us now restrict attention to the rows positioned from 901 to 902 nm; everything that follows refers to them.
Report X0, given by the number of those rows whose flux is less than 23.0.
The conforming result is 1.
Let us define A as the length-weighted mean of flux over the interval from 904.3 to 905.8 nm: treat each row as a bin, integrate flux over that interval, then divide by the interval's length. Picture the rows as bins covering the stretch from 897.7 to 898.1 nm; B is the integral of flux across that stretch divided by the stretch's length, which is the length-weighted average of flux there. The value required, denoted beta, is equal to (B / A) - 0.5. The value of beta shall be 0.467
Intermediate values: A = 22.3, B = 21.6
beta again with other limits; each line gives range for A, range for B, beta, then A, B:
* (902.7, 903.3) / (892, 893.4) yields 0.465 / 23.2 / 22.4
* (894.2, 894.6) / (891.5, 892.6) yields 0.481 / 22.8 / 22.4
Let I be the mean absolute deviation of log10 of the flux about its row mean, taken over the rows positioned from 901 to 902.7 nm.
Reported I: 0.033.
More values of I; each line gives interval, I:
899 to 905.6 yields 0.021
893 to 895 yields 0.008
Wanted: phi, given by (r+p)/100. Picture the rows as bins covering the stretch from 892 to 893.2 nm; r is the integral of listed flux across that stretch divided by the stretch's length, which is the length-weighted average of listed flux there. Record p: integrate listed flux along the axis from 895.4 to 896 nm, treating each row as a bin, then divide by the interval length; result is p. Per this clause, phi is 0.454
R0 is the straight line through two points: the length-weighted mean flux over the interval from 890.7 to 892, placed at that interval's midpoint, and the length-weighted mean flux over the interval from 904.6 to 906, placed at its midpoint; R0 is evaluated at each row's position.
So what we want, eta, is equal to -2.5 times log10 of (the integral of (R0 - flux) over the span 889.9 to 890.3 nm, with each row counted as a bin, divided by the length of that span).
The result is 0.5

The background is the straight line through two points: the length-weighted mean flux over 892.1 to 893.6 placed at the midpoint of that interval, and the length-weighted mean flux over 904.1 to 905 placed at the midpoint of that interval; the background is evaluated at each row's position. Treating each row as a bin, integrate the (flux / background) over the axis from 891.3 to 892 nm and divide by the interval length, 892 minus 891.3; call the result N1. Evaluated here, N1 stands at 1.02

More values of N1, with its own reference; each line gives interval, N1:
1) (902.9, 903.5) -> 1.06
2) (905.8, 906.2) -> 1.05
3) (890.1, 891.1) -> 1.05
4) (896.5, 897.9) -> 0.99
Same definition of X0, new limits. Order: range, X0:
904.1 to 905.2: 5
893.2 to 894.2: 2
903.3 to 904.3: 5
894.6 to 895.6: 2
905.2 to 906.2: 4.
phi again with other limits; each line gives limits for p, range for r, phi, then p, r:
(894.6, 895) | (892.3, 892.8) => 0.451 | 22.7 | 22.47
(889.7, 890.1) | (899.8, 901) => 0.437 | 21.7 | 21.94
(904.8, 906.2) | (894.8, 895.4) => 0.458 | 22.7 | 23.10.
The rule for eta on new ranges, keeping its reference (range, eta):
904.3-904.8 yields 0.0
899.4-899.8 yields -0.5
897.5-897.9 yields -0.4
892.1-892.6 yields 0.0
